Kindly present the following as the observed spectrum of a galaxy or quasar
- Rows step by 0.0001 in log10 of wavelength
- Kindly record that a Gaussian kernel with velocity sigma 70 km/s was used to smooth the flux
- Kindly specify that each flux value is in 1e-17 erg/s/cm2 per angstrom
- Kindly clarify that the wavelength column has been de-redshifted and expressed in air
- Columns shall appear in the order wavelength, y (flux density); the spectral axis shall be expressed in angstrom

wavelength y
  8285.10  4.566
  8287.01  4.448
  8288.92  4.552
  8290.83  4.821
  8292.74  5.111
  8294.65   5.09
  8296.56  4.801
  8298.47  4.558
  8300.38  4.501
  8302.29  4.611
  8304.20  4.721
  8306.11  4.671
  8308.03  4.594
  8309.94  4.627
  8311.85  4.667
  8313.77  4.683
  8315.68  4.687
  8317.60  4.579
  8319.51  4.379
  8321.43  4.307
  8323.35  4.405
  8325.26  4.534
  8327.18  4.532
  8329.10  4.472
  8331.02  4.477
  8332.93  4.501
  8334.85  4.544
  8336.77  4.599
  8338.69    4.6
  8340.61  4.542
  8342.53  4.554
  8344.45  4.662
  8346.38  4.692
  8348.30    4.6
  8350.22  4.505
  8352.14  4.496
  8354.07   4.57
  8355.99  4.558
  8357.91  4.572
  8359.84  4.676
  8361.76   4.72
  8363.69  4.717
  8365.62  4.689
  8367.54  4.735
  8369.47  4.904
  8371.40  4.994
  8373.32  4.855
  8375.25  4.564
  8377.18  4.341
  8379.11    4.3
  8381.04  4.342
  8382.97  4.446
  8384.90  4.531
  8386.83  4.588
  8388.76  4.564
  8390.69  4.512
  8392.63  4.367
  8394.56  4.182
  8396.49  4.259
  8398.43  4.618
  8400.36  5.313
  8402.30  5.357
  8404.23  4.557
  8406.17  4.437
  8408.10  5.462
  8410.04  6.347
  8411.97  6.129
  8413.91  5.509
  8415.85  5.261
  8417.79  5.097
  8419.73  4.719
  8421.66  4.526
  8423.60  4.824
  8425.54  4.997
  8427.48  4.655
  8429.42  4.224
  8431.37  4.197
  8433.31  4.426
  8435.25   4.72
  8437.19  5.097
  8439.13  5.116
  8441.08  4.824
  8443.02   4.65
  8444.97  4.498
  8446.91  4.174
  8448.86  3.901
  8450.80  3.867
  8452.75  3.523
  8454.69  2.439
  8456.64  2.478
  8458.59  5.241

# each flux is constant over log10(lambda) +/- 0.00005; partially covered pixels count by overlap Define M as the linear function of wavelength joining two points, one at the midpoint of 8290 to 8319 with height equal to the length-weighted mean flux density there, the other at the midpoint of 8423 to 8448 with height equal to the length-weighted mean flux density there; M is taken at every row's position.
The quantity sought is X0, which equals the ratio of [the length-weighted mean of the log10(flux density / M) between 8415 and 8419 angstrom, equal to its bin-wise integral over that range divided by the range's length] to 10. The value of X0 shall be 0.0044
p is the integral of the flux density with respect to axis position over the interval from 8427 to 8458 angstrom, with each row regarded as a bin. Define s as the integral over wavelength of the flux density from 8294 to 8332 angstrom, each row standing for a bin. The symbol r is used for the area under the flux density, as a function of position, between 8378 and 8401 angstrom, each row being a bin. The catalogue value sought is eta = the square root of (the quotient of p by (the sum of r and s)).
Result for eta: 0.683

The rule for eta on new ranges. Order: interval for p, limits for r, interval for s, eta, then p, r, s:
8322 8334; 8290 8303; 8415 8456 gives 0.469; 54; 62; 182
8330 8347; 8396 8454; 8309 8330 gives 0.457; 78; 277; 95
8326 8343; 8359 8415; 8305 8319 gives 0.481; 77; 269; 65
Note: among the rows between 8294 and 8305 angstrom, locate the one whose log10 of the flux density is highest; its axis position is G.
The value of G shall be 8294.65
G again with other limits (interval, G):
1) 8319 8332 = 8325.26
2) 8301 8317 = 8304.20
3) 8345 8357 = 8346.38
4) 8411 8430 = 8411.97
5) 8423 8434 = 8425.54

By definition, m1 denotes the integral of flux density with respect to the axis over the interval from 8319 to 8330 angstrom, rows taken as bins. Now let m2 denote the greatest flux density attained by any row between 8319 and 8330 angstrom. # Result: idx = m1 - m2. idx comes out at 44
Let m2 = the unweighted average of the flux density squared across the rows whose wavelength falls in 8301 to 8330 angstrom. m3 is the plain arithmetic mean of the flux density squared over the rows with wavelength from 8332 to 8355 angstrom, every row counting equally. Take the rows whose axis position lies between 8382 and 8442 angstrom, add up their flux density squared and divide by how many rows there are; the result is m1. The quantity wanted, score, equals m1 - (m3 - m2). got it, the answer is 24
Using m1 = 23.6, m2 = 20.9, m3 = 20.9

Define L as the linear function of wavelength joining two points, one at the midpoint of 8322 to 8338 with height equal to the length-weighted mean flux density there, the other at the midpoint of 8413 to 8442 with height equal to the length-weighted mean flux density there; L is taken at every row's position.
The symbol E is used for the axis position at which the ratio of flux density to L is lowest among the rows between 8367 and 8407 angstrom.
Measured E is 8394.56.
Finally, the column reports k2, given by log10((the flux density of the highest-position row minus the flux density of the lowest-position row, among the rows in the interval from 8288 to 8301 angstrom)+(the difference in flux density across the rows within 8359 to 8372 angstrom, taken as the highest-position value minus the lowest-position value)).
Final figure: -0.57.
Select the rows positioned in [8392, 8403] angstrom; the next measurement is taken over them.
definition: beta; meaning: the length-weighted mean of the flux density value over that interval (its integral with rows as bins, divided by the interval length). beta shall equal 4.68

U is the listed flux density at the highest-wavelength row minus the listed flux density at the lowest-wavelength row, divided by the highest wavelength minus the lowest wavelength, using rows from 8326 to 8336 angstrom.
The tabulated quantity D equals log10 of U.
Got -2.8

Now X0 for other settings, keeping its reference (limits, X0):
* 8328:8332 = -0.0021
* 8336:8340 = -0.0009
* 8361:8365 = 0.0003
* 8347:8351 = -0.0011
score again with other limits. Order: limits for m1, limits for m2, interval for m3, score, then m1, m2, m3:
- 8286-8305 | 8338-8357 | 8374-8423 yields 20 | 22.3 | 21.0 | 23.5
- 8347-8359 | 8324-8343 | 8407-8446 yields 16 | 20.7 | 20.6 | 24.9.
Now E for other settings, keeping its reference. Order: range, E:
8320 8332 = 8321.43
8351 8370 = 8352.14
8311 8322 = 8321.43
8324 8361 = 8352.14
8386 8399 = 8394.56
